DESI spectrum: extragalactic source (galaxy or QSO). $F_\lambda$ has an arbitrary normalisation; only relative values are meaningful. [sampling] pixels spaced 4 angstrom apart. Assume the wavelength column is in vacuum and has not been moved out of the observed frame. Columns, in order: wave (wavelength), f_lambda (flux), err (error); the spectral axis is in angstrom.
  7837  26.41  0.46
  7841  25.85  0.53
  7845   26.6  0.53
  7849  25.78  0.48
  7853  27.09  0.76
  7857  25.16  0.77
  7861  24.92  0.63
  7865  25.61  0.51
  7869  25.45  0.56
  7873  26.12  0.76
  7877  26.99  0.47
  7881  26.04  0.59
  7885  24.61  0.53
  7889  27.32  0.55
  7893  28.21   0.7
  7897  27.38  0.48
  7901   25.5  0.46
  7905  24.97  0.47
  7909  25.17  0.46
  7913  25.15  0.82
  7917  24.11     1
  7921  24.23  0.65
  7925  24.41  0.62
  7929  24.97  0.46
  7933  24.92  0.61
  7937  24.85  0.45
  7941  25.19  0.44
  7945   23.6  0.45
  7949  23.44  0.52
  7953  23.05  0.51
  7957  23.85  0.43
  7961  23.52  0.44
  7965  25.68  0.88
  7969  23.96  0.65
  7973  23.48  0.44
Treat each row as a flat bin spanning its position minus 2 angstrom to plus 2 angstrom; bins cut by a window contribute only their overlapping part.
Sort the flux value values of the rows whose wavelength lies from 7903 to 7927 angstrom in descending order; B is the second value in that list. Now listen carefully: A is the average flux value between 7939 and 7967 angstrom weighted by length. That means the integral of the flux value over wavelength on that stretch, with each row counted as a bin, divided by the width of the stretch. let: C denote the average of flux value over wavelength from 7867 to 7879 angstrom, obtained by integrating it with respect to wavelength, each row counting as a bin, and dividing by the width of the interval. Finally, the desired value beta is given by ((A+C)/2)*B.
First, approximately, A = 24.0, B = 25.15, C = 26.2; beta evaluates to 632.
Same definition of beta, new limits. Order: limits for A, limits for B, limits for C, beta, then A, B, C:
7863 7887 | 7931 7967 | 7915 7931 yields 633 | 25.8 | 25.19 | 24.4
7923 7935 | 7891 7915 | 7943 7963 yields 661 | 24.8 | 27.38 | 23.5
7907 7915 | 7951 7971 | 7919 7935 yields 597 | 25.2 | 23.96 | 24.6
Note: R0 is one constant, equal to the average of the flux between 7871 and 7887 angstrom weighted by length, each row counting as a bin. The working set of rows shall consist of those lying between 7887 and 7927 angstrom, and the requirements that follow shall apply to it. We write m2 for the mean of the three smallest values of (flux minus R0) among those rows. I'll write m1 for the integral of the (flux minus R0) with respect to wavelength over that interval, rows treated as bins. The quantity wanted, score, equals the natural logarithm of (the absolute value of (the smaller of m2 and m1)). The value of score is 2.5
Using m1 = -12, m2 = -1.7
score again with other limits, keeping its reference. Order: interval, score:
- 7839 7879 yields -0.3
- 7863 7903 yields -0.3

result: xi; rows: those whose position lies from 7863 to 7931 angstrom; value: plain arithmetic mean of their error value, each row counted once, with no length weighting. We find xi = 0.594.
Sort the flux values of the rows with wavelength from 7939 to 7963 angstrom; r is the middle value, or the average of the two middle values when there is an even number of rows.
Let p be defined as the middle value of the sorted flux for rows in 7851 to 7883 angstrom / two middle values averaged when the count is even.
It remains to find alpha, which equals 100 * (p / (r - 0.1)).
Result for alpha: 110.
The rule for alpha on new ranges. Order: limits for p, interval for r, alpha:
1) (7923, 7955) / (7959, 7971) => 103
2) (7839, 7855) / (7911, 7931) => 108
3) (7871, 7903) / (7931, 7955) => 110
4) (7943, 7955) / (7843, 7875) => 92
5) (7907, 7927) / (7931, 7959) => 103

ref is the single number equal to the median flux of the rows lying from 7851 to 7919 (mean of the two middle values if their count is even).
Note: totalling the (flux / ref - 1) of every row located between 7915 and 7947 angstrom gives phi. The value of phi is -0.30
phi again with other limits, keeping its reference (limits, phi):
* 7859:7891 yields 0.12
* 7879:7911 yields 0.20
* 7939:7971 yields -0.46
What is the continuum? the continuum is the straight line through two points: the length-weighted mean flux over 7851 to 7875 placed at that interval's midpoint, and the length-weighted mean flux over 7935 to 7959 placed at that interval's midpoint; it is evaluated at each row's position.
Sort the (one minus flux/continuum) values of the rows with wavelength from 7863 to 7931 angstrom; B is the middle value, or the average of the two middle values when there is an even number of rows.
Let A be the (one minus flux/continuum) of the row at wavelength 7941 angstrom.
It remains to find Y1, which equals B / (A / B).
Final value -0.008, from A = -0.04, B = -0.018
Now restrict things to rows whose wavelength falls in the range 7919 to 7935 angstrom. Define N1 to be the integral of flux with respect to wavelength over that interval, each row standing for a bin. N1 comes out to 394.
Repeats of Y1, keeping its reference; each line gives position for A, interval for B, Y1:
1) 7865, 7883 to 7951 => 0.117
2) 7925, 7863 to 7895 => 0.398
